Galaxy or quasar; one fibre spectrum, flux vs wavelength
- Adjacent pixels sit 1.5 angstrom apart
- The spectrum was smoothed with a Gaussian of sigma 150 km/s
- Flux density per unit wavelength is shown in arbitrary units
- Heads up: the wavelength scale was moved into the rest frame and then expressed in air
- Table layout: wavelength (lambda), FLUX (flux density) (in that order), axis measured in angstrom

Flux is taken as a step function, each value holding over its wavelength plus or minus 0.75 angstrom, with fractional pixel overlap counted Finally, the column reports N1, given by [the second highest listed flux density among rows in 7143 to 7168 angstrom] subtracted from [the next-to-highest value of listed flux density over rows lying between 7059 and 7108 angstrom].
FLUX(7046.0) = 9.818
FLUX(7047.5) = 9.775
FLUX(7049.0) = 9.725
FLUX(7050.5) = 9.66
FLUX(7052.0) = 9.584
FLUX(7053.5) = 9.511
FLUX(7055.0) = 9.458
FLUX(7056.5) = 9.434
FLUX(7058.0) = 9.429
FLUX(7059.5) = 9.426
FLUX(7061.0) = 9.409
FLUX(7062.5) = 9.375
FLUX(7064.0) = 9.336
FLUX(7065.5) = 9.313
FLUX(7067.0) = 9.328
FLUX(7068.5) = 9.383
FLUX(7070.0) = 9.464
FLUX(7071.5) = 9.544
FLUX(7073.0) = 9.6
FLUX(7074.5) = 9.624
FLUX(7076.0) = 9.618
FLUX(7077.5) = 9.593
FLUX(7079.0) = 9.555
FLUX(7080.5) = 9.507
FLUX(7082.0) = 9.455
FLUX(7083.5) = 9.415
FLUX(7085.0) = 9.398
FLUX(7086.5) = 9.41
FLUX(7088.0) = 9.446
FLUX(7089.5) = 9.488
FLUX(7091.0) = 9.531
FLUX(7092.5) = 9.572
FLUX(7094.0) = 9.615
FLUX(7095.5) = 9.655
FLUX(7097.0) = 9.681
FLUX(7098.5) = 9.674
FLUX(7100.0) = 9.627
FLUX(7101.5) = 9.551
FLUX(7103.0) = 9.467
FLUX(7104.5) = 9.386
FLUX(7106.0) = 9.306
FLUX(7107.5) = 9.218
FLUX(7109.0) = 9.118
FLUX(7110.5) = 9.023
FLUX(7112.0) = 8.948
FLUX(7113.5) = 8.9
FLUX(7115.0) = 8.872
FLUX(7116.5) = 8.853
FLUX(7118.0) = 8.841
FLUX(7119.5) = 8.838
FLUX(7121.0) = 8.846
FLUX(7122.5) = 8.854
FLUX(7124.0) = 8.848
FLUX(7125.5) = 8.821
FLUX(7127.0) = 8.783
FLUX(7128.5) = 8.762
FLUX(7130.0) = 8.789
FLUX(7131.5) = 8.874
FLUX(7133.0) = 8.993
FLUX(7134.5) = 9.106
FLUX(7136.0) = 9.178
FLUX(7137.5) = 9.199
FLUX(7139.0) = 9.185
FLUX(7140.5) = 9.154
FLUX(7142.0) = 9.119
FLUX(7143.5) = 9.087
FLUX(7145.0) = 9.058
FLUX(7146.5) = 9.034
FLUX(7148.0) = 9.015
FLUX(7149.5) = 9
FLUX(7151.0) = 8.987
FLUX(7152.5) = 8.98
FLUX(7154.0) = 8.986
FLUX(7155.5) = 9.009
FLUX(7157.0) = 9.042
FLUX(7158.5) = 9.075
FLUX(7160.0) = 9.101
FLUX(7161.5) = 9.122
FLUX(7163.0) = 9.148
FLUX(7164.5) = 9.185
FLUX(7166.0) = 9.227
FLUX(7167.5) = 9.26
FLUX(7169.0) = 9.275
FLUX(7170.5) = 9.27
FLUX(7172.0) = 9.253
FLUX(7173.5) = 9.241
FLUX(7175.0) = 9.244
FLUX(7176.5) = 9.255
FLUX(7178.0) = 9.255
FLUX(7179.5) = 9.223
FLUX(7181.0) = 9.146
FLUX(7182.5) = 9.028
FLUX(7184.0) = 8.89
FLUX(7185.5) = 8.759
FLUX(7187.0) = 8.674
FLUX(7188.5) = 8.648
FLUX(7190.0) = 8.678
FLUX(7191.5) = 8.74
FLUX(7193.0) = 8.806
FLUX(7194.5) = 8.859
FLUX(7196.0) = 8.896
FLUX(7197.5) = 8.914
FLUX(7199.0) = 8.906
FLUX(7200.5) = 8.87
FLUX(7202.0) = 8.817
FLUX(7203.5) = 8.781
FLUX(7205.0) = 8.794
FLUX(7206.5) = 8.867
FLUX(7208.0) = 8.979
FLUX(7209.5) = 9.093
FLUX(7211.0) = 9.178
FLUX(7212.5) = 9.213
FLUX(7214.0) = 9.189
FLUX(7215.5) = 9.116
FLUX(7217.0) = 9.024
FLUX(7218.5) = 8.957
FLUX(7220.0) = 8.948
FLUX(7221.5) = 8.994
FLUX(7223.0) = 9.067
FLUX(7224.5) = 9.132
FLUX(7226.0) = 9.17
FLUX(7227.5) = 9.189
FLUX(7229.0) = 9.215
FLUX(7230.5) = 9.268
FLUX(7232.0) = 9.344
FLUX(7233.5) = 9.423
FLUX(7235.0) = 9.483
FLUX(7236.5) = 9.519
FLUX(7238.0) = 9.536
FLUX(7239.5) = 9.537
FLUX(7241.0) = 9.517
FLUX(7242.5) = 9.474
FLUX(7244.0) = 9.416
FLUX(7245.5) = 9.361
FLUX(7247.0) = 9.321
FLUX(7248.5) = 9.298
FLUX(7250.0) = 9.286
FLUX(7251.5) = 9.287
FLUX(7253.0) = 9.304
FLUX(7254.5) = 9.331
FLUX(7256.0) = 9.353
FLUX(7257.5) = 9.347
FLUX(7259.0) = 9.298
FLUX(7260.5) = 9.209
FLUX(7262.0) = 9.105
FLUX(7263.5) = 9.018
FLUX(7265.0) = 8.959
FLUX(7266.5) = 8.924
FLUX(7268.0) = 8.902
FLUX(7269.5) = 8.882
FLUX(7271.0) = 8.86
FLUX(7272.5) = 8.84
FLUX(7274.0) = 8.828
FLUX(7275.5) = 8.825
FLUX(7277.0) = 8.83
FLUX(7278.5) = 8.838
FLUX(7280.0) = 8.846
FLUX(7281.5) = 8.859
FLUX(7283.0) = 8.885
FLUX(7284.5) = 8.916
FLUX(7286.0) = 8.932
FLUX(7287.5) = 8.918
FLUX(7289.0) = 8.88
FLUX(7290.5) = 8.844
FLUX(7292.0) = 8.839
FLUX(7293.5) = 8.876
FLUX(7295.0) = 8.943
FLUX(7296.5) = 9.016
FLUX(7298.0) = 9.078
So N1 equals 0.45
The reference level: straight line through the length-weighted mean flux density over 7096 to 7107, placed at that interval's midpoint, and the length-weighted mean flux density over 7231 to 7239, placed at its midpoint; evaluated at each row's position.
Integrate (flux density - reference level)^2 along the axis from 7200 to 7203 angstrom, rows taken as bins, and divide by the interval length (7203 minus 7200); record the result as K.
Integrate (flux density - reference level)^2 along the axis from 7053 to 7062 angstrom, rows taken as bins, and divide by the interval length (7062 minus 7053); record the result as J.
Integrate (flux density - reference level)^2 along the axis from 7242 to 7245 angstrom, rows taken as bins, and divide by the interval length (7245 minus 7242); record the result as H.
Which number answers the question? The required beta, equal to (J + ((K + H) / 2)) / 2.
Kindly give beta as 0.108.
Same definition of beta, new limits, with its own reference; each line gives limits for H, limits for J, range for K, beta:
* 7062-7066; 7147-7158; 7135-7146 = 0.166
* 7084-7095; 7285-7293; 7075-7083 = 0.153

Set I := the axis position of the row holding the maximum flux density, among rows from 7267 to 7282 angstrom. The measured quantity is 7268.0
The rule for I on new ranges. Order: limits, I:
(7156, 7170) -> 7169.0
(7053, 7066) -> 7053.5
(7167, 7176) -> 7169.0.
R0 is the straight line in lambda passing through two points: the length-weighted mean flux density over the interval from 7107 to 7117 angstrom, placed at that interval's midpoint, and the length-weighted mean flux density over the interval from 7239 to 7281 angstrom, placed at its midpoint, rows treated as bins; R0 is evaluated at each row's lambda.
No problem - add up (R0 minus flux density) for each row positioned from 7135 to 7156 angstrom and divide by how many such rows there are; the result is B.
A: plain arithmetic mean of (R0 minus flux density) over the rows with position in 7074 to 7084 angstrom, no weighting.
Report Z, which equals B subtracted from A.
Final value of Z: -0.5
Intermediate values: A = -0.58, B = -0.05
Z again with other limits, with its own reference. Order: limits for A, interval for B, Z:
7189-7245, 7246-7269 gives 0.0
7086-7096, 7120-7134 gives -0.7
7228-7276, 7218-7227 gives -0.2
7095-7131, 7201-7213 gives -0.2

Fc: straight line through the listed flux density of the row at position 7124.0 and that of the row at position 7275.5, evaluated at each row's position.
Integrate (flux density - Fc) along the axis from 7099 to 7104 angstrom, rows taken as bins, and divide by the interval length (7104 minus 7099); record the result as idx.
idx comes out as 0.70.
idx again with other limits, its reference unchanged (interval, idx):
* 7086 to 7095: 0.66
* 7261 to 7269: 0.16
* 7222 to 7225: 0.26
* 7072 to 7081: 0.73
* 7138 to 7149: 0.25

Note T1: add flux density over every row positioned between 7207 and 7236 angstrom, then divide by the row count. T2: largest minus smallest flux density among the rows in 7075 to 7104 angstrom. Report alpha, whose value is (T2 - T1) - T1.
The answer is -18.0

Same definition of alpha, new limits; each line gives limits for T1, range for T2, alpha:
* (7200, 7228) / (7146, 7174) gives -17.7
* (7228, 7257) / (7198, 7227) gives -18.3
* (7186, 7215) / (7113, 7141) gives -17.3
